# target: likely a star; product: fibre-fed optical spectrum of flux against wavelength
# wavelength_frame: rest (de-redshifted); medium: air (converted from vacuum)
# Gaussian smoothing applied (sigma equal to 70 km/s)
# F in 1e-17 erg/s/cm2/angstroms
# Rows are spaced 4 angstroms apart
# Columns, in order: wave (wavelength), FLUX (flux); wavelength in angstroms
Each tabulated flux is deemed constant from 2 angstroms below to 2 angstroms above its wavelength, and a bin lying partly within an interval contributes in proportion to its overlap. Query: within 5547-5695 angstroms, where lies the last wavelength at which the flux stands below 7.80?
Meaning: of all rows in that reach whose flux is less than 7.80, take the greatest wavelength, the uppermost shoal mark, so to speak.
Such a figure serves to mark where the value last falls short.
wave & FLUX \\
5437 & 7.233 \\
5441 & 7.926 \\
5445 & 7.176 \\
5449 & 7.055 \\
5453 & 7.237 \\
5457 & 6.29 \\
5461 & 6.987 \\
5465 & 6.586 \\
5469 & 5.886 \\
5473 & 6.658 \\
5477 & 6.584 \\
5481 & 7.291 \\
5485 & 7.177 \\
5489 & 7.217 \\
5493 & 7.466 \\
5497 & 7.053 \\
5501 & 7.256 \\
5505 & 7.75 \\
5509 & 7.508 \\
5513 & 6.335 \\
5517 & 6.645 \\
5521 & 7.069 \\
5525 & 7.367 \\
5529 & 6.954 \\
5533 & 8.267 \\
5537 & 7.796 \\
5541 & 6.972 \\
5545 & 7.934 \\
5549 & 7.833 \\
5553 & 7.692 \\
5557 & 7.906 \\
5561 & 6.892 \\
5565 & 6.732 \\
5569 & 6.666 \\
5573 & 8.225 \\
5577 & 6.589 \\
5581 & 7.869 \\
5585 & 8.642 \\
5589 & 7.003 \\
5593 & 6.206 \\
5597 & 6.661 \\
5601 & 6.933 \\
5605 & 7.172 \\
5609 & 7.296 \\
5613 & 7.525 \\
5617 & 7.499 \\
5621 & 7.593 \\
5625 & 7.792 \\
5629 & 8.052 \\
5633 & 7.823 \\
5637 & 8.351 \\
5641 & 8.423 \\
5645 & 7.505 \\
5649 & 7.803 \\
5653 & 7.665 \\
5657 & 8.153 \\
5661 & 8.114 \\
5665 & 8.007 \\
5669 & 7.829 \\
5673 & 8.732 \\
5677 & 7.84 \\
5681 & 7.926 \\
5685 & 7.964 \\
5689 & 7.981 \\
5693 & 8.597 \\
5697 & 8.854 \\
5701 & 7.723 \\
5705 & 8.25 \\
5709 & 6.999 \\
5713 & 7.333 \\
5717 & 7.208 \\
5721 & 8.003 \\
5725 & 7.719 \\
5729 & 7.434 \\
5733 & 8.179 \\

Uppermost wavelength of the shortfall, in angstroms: 5653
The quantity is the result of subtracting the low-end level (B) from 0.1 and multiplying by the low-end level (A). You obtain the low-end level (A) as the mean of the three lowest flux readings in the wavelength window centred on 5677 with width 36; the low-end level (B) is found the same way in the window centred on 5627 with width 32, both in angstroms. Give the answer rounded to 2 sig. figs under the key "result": -59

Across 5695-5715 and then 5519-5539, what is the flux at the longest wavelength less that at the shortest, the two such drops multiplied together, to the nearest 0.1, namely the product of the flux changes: -1.1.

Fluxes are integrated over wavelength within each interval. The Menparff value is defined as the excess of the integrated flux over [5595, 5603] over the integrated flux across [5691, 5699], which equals -15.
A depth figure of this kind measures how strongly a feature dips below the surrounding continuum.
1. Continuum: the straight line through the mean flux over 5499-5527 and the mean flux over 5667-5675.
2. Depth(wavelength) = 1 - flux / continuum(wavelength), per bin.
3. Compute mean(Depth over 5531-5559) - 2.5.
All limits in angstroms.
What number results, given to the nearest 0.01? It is -2.56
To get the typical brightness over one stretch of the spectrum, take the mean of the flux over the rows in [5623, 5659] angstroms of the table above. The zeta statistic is 8.0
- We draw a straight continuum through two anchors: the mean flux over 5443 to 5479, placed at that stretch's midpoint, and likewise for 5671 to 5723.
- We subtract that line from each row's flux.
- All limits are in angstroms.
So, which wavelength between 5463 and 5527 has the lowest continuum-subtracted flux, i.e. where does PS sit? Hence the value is 5469 angstroms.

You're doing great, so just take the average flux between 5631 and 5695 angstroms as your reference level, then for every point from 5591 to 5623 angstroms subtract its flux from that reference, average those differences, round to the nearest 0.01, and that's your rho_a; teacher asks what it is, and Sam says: 0.93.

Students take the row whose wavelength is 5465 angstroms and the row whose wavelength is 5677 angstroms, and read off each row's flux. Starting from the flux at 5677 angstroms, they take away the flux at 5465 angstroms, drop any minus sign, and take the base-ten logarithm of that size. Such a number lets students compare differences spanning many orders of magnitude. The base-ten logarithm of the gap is 0.10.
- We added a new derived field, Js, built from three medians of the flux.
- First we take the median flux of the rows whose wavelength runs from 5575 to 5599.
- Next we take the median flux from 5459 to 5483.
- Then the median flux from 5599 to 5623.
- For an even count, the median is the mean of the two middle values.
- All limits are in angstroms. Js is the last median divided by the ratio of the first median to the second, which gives 7.2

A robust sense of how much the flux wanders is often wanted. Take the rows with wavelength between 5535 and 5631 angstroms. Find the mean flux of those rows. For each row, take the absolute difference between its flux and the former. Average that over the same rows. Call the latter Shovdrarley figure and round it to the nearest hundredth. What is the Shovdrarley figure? 0.52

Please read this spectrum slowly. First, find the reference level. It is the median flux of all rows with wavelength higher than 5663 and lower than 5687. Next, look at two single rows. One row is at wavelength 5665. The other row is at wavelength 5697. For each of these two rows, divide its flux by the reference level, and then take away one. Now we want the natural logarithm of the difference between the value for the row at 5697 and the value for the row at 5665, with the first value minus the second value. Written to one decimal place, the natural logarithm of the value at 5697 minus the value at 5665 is -2.2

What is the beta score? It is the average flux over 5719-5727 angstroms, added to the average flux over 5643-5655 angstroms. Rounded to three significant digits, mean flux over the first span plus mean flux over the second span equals 15.5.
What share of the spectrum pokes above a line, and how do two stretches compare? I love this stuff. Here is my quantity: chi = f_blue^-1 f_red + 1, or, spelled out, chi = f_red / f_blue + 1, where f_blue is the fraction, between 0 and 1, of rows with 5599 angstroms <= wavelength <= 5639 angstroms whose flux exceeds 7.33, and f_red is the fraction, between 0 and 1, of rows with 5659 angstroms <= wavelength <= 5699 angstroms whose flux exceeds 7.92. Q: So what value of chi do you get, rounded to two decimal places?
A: 2.14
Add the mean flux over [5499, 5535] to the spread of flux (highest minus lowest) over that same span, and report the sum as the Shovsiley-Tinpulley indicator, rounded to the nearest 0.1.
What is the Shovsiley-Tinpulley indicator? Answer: 9.2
